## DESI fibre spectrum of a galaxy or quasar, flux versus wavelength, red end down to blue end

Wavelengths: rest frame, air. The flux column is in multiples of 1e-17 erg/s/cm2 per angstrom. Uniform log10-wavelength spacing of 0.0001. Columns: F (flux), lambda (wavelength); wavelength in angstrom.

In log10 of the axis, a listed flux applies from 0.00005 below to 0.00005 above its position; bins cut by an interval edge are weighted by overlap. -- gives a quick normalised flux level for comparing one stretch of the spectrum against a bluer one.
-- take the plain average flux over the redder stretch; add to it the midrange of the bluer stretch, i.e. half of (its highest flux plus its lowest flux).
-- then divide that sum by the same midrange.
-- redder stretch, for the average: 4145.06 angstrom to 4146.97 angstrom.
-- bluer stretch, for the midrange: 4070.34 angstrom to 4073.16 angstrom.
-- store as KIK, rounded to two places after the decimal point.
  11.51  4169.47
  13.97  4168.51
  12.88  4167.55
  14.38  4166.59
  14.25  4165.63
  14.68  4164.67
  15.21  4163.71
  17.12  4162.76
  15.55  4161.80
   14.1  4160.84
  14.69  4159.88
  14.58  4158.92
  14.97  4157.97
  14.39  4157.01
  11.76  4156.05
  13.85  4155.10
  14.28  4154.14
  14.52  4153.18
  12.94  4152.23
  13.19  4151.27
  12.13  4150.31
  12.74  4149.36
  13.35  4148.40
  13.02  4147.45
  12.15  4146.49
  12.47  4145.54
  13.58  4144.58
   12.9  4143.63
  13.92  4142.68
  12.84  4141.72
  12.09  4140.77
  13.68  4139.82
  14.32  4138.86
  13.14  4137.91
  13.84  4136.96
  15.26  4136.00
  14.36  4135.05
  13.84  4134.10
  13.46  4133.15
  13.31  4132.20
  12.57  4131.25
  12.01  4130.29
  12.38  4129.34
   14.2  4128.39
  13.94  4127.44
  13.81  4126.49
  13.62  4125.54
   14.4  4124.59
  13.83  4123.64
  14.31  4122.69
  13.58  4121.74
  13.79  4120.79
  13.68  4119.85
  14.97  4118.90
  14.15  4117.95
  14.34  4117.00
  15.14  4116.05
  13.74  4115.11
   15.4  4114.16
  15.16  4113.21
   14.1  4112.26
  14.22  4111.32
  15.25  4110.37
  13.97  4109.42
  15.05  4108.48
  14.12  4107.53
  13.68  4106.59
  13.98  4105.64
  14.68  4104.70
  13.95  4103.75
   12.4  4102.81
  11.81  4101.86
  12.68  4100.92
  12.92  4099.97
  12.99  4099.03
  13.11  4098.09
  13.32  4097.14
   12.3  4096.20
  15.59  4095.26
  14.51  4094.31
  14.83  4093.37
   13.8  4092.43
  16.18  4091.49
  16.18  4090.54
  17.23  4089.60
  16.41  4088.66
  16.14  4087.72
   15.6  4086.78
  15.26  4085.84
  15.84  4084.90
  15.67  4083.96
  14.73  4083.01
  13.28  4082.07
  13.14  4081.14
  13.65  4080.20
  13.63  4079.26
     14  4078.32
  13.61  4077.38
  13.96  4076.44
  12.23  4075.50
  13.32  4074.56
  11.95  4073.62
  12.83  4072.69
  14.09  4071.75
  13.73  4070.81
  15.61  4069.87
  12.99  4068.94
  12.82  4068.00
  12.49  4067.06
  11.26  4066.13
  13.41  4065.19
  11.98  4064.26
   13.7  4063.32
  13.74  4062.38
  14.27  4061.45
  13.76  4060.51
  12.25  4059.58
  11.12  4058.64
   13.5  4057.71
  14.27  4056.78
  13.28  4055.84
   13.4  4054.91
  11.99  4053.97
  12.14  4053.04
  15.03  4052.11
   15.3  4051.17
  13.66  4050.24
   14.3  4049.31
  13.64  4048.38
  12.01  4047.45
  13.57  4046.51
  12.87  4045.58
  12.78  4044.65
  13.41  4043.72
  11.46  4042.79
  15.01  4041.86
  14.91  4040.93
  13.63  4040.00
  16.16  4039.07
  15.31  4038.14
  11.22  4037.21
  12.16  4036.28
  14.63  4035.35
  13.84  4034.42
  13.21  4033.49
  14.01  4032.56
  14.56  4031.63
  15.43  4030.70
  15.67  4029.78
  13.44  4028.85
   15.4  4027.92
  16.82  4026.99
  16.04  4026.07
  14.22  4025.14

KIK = 1.91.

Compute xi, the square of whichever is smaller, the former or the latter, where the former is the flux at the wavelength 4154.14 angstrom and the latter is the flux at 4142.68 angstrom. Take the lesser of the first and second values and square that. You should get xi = 194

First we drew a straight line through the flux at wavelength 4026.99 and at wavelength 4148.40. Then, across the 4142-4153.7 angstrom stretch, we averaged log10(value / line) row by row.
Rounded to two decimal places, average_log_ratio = -0.01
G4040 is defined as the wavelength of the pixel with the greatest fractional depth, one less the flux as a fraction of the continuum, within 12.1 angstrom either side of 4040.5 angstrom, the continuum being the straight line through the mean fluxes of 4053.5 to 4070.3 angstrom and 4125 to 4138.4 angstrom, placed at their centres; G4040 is 4037.21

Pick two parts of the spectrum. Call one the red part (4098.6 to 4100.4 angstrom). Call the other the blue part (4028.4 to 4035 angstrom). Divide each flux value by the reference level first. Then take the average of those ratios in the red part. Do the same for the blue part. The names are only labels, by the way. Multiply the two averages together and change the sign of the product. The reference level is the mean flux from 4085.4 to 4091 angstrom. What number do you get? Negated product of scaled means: -0.71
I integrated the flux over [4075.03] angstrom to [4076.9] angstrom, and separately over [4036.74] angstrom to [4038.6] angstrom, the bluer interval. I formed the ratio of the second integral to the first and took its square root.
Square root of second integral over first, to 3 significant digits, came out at 1.00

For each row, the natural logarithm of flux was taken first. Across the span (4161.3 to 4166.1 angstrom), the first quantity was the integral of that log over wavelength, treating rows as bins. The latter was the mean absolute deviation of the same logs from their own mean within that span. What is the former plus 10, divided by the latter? 464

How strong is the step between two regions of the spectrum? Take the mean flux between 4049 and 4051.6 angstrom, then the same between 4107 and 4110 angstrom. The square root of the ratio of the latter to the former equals 1.00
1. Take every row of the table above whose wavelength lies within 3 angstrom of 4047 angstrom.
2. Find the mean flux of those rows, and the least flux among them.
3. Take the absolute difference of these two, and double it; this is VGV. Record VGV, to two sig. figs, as 2.4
